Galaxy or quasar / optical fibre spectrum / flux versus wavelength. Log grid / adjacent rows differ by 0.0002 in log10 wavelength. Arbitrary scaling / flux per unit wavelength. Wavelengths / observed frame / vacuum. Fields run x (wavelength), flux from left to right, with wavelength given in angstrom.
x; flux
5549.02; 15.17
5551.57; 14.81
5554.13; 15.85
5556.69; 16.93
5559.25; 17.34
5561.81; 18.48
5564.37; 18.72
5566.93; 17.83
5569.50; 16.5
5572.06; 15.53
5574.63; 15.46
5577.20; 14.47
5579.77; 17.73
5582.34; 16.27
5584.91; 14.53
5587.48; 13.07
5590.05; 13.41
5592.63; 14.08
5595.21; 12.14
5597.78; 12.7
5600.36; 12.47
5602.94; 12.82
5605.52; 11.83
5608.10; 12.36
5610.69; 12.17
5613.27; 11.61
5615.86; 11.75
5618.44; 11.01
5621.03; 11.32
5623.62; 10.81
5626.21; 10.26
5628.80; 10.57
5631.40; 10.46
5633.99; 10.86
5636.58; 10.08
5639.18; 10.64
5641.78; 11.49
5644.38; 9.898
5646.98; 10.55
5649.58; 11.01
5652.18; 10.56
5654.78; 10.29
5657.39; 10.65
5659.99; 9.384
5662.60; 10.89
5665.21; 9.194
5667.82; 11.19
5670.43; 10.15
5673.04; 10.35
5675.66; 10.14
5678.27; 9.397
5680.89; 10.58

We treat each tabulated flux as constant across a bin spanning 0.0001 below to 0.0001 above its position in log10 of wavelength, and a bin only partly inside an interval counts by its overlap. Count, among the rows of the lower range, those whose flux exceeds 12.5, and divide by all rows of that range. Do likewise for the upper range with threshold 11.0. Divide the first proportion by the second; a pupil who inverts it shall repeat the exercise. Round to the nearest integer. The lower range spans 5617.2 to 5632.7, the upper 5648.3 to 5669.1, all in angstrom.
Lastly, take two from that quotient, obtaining -2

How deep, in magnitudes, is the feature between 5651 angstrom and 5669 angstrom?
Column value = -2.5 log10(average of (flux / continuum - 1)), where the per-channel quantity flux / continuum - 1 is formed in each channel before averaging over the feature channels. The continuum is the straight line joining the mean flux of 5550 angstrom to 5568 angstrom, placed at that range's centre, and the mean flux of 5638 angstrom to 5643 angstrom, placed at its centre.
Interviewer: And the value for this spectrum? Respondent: 2.8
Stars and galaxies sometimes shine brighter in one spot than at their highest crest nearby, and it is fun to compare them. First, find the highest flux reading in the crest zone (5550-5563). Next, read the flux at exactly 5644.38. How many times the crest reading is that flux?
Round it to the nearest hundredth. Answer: 0.54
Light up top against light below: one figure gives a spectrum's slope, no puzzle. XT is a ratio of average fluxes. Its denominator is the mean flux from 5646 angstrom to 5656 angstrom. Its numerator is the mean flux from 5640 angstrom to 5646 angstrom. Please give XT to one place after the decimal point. 1.0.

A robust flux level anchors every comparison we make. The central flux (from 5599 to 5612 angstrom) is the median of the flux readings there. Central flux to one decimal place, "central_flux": 12.4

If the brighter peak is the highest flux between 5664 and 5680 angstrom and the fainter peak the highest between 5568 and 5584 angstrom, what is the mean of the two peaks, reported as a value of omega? 14.5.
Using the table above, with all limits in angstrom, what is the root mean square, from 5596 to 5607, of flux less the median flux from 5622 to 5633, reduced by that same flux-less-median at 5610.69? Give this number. 0.3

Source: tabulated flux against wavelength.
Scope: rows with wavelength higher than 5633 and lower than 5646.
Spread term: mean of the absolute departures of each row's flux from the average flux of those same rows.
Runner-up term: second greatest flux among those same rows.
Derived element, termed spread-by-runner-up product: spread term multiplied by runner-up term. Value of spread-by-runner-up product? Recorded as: 5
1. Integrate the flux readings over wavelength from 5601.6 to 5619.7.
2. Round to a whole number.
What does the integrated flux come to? 216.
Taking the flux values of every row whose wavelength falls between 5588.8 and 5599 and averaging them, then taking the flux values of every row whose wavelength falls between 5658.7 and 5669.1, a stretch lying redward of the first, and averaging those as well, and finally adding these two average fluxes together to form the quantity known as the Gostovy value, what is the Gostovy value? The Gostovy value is 23.2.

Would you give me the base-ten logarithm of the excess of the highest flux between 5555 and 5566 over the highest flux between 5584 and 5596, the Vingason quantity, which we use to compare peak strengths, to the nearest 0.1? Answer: 0.6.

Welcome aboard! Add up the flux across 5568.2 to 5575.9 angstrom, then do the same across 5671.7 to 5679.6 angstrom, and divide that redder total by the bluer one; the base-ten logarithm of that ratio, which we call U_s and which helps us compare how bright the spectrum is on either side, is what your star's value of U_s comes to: -0.19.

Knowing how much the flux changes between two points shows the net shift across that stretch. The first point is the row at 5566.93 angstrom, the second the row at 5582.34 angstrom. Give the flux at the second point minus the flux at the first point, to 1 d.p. -1.6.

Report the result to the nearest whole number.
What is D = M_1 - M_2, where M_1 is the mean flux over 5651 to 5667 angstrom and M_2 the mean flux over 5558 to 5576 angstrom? -7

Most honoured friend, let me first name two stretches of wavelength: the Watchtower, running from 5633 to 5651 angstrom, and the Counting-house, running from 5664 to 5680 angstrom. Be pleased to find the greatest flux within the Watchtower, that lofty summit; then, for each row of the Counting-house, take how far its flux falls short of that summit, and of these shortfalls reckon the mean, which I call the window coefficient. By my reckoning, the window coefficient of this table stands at 1.4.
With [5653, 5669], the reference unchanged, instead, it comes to 1.2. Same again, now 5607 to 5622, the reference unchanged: -0.2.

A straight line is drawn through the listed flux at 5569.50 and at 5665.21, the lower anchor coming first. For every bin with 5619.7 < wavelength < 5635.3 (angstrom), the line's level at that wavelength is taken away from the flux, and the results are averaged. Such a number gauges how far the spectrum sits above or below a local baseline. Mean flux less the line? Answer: -1.4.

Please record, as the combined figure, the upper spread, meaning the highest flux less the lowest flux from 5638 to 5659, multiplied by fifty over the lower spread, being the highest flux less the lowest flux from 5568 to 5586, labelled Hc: 24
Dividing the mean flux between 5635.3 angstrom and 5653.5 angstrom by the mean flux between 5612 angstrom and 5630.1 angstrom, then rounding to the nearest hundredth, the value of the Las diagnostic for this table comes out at 0.96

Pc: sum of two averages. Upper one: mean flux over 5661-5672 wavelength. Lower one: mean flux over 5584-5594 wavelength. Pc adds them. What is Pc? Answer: 24.1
